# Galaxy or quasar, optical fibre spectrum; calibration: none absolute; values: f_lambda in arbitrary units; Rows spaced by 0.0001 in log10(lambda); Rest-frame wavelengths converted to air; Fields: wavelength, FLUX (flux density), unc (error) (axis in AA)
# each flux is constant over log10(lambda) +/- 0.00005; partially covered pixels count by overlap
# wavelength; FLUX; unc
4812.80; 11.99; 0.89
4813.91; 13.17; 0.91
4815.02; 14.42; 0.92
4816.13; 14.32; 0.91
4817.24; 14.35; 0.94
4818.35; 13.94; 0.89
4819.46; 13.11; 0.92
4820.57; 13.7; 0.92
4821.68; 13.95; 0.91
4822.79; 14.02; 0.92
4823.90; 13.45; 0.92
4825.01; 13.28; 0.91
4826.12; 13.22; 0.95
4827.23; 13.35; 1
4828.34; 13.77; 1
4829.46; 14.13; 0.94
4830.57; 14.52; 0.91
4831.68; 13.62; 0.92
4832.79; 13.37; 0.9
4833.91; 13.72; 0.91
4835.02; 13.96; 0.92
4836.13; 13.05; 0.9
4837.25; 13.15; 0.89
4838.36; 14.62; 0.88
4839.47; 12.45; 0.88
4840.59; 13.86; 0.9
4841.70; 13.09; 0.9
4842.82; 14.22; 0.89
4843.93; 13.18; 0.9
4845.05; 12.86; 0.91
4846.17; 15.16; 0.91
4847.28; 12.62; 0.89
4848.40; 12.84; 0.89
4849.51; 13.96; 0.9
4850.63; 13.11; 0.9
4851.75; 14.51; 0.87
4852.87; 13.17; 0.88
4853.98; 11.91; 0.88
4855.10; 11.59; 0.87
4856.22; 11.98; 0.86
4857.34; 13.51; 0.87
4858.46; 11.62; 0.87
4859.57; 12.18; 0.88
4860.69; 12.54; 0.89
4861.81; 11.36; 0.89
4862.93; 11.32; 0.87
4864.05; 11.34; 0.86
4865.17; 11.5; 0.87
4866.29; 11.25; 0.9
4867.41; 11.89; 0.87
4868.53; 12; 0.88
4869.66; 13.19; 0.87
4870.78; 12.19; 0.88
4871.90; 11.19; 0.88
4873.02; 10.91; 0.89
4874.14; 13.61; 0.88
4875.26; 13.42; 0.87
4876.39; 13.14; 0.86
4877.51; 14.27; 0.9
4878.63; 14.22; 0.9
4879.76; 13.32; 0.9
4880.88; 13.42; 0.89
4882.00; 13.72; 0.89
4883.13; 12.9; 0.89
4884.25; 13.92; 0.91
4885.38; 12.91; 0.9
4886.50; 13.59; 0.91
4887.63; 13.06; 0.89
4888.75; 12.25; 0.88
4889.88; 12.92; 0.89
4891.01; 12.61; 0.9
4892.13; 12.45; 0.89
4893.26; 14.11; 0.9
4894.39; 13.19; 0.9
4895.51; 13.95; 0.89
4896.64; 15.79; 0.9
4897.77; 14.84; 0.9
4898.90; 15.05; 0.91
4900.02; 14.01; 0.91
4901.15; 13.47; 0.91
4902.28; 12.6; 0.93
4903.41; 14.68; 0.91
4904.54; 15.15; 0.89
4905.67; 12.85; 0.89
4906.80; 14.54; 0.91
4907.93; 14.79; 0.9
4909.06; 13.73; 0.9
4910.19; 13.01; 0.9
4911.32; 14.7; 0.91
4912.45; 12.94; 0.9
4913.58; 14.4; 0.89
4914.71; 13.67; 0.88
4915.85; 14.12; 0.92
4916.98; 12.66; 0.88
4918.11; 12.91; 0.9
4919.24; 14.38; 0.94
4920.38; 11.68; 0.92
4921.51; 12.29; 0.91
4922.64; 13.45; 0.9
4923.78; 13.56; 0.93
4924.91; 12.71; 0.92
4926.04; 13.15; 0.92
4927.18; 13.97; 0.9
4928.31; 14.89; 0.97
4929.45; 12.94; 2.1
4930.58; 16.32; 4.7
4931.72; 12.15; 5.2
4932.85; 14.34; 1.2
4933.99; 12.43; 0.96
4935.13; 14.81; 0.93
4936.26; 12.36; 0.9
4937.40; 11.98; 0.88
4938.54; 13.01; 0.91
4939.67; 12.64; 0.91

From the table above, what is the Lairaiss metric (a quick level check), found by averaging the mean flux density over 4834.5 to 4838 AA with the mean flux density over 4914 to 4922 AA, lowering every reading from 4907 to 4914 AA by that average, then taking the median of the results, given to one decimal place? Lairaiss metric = 0.8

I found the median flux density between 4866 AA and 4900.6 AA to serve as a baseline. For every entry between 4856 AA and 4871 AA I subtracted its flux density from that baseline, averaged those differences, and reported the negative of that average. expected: -1.2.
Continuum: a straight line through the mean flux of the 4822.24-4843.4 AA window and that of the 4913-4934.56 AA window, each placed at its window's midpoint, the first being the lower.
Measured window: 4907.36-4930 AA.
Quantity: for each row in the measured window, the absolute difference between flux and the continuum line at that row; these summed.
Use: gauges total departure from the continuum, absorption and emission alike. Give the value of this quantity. 14.4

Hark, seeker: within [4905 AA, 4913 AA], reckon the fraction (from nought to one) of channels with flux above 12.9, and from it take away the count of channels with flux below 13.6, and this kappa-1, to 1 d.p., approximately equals -2.1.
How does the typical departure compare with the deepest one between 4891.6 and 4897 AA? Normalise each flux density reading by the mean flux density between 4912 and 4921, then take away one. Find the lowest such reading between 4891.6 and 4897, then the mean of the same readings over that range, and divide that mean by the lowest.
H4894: -0.6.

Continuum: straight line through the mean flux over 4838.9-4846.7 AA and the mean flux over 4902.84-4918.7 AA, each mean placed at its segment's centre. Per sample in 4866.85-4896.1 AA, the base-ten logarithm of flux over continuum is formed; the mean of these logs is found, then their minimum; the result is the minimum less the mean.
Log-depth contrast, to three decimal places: -0.074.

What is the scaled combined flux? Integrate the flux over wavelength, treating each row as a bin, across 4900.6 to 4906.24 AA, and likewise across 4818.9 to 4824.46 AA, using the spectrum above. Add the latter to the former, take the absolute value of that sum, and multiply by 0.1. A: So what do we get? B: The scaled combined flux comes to 15.34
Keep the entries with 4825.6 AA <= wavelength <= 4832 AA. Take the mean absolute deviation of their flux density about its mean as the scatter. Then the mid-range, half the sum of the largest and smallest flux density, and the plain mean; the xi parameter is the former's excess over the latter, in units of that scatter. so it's 0.3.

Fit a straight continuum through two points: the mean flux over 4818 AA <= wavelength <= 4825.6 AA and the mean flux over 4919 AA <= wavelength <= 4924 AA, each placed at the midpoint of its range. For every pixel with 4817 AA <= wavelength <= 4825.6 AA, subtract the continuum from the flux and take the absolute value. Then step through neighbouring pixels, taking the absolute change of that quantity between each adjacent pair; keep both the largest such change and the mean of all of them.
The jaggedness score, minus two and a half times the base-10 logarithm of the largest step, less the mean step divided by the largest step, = 0.25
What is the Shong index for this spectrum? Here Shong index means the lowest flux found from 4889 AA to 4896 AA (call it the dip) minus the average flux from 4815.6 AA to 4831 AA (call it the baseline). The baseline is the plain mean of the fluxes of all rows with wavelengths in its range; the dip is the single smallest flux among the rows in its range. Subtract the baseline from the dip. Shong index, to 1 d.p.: -1.3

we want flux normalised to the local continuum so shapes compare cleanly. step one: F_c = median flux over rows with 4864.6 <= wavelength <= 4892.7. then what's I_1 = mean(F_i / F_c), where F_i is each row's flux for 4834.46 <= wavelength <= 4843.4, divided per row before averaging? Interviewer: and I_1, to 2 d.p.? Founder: 1.05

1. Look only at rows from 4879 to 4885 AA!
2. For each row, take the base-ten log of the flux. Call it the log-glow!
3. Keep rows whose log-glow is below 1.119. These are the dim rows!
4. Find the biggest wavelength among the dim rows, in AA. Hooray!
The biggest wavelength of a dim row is 4883.13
